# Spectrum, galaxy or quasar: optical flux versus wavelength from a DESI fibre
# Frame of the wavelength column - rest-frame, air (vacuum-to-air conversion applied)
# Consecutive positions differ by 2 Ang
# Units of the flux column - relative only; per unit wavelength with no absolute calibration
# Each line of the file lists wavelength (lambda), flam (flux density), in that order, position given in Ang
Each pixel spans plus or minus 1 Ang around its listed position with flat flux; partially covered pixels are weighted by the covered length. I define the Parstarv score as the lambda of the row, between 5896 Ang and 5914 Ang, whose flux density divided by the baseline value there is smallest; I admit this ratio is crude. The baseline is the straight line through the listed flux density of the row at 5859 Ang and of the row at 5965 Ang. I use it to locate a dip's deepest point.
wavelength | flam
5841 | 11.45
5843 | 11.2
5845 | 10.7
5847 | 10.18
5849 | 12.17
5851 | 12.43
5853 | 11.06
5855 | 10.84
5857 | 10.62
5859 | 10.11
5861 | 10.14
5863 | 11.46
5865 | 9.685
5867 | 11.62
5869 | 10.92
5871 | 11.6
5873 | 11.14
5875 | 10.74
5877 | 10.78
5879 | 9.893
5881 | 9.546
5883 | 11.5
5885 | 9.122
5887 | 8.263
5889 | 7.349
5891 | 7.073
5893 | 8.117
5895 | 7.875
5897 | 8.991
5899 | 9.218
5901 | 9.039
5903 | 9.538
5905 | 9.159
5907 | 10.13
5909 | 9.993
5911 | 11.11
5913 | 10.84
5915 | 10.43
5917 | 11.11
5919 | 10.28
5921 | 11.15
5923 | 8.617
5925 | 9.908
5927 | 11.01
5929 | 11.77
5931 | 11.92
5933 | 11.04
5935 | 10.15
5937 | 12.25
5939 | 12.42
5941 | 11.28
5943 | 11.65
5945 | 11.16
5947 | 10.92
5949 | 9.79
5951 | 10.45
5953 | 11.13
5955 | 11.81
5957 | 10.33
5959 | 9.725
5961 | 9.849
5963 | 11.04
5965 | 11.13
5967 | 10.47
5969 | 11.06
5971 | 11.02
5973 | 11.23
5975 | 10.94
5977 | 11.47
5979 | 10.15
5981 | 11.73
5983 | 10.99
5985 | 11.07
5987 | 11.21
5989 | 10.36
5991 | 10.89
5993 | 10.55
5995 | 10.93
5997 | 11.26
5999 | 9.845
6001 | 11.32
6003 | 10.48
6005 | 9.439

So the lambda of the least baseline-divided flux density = 5897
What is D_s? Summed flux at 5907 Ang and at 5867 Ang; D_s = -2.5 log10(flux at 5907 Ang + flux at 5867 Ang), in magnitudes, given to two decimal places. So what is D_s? -3.34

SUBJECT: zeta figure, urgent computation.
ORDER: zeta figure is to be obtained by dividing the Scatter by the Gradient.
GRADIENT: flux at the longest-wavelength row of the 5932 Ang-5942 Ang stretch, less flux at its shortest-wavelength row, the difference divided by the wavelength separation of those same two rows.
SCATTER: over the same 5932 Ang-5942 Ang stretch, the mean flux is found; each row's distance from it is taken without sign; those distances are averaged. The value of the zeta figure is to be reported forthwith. 24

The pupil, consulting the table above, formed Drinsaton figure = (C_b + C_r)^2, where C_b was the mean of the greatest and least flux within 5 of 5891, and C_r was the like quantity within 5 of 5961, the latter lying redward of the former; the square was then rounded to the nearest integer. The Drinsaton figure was 327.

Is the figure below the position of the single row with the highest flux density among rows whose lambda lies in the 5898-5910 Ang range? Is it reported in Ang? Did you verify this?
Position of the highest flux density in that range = 5907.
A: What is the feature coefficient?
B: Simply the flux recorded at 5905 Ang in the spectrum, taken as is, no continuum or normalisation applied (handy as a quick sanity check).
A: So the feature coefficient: 9.159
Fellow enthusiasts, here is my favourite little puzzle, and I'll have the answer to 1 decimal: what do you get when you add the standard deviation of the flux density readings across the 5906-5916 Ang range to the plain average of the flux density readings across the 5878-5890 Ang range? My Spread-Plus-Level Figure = 9.7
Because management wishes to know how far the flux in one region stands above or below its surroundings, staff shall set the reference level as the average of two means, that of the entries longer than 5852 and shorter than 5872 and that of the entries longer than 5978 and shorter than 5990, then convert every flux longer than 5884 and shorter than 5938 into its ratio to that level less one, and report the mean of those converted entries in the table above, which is -0.09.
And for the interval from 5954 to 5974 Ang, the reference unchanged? -0.01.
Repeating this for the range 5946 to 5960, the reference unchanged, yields -0.02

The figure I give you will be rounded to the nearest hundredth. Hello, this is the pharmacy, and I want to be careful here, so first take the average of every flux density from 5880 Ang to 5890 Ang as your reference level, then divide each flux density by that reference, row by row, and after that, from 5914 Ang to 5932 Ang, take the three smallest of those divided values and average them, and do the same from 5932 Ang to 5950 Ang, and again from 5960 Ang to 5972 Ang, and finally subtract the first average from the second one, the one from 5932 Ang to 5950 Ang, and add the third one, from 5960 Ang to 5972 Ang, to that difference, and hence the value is 1.22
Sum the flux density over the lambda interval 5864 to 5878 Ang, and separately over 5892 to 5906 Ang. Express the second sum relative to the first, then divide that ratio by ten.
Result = 0.081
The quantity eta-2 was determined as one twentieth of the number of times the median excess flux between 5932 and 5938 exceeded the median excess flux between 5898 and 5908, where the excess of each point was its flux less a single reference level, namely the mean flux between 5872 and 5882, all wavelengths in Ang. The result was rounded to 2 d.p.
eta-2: -0.03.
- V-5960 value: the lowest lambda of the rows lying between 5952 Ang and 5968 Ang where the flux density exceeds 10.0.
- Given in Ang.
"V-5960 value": 5953 Ang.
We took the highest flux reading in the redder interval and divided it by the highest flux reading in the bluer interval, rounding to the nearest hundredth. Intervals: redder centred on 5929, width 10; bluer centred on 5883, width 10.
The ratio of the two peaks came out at 1.04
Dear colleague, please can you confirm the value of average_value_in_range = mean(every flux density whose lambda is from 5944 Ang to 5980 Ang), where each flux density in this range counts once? 10.8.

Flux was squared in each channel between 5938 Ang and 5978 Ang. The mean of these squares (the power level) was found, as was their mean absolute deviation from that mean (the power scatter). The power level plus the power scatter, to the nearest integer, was 131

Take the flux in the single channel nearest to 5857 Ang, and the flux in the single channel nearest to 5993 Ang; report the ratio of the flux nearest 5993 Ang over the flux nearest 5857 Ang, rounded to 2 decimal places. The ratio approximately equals 0.99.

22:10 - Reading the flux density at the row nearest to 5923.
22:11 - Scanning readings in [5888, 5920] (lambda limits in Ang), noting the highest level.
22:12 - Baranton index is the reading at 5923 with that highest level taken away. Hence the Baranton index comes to -2.5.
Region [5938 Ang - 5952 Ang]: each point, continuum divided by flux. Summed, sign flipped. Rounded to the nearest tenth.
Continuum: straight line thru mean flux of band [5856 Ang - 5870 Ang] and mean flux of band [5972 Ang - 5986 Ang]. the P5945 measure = -6.9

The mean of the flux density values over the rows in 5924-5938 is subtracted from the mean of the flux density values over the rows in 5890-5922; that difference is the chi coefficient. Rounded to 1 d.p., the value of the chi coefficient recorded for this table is -1.5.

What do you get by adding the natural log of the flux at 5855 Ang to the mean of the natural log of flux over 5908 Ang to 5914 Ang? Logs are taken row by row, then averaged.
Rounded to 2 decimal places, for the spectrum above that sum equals 4.75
